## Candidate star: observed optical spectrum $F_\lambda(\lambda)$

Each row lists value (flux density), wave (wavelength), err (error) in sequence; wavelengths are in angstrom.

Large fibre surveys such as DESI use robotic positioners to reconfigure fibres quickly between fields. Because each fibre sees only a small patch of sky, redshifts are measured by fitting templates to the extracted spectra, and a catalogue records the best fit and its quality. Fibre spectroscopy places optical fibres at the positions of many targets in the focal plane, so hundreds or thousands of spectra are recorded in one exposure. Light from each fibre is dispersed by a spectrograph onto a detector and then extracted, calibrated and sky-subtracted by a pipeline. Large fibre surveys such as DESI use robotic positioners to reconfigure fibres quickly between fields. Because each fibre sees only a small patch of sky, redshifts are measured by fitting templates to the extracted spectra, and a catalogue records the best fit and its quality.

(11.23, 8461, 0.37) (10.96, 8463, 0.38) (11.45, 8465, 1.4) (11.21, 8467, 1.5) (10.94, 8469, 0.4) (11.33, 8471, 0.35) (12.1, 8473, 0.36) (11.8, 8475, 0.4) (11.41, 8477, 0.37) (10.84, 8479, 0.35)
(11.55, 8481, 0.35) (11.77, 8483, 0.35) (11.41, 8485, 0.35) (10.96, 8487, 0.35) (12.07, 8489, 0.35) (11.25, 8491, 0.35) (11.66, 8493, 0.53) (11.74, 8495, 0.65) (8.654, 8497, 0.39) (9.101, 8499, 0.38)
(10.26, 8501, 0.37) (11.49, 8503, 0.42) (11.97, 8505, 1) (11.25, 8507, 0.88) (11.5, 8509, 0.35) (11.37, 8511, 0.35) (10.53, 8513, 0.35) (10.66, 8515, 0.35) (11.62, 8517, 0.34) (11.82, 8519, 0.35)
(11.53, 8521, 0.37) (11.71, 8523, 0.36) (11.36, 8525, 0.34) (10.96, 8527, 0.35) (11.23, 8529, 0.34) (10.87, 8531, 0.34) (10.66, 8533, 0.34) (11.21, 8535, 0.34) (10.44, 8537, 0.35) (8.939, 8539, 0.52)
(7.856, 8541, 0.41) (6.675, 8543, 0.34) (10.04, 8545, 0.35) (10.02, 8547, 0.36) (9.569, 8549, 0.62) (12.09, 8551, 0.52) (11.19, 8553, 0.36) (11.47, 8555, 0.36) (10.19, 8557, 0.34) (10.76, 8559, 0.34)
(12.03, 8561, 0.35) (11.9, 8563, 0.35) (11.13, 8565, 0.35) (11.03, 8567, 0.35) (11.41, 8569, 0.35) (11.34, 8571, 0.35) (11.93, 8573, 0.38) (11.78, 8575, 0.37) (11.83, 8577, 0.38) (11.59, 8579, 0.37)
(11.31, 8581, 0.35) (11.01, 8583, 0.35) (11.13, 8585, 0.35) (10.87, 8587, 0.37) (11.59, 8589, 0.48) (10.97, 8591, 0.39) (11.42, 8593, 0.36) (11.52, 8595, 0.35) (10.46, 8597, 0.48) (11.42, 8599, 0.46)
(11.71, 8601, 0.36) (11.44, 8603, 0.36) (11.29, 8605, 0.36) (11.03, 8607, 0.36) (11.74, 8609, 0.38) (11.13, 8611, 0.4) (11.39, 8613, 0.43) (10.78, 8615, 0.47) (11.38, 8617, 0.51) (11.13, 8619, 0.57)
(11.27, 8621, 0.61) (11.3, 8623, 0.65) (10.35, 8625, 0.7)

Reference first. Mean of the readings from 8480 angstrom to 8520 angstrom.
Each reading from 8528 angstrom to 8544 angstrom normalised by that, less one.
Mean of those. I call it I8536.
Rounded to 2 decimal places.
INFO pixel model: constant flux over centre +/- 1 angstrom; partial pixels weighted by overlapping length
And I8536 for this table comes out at -0.13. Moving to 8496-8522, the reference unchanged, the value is -0.02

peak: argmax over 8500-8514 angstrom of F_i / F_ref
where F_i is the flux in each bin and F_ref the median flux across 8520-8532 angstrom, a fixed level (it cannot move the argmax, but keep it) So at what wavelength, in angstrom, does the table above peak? 8505 angstrom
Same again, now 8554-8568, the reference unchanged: 8561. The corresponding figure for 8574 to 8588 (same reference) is 8577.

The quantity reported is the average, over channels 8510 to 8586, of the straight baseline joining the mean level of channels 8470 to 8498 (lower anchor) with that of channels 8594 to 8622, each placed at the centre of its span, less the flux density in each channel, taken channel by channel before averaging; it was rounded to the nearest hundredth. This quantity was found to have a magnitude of 0.39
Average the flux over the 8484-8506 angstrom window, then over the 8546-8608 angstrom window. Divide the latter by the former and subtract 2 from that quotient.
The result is -0.97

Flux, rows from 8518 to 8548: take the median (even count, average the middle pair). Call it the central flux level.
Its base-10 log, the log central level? 1.04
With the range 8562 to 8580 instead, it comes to 1.06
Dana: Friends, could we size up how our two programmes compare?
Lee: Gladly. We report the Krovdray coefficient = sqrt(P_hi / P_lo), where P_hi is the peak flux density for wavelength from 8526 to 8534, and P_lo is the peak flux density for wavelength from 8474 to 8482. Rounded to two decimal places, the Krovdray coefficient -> 0.98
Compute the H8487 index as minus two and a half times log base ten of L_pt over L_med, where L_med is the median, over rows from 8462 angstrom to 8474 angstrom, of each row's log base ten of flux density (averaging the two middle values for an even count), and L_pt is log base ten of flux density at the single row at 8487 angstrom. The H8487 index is 0.0126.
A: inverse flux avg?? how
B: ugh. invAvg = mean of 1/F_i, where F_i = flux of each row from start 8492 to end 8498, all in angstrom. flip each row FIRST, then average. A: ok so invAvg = 0.0955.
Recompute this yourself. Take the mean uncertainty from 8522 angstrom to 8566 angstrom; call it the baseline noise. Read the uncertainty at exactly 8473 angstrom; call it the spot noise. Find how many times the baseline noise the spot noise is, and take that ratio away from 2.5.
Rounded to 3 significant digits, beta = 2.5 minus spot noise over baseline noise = 1.55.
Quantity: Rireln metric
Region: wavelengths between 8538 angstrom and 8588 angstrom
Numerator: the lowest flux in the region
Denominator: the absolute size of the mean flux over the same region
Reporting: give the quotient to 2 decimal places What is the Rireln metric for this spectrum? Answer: 0.62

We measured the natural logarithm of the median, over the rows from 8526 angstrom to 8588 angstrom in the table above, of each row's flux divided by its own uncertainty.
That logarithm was 3.45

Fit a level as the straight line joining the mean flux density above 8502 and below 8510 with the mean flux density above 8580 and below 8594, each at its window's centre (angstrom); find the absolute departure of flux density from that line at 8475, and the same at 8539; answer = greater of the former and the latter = 2.5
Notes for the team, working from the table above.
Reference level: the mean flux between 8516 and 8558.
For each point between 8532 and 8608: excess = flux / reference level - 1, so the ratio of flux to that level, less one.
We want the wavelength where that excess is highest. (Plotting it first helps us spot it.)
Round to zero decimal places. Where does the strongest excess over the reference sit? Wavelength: 8551 angstrom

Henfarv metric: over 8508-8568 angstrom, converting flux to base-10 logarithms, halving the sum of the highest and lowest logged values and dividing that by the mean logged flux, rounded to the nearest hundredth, 0.93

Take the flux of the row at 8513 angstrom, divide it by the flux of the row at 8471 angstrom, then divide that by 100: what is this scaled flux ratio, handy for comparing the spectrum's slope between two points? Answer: 0.0093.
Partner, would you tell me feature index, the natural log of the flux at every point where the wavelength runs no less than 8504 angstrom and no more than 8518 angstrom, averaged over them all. 2.42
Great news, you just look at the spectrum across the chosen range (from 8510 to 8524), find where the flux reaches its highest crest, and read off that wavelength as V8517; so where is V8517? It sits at 8519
